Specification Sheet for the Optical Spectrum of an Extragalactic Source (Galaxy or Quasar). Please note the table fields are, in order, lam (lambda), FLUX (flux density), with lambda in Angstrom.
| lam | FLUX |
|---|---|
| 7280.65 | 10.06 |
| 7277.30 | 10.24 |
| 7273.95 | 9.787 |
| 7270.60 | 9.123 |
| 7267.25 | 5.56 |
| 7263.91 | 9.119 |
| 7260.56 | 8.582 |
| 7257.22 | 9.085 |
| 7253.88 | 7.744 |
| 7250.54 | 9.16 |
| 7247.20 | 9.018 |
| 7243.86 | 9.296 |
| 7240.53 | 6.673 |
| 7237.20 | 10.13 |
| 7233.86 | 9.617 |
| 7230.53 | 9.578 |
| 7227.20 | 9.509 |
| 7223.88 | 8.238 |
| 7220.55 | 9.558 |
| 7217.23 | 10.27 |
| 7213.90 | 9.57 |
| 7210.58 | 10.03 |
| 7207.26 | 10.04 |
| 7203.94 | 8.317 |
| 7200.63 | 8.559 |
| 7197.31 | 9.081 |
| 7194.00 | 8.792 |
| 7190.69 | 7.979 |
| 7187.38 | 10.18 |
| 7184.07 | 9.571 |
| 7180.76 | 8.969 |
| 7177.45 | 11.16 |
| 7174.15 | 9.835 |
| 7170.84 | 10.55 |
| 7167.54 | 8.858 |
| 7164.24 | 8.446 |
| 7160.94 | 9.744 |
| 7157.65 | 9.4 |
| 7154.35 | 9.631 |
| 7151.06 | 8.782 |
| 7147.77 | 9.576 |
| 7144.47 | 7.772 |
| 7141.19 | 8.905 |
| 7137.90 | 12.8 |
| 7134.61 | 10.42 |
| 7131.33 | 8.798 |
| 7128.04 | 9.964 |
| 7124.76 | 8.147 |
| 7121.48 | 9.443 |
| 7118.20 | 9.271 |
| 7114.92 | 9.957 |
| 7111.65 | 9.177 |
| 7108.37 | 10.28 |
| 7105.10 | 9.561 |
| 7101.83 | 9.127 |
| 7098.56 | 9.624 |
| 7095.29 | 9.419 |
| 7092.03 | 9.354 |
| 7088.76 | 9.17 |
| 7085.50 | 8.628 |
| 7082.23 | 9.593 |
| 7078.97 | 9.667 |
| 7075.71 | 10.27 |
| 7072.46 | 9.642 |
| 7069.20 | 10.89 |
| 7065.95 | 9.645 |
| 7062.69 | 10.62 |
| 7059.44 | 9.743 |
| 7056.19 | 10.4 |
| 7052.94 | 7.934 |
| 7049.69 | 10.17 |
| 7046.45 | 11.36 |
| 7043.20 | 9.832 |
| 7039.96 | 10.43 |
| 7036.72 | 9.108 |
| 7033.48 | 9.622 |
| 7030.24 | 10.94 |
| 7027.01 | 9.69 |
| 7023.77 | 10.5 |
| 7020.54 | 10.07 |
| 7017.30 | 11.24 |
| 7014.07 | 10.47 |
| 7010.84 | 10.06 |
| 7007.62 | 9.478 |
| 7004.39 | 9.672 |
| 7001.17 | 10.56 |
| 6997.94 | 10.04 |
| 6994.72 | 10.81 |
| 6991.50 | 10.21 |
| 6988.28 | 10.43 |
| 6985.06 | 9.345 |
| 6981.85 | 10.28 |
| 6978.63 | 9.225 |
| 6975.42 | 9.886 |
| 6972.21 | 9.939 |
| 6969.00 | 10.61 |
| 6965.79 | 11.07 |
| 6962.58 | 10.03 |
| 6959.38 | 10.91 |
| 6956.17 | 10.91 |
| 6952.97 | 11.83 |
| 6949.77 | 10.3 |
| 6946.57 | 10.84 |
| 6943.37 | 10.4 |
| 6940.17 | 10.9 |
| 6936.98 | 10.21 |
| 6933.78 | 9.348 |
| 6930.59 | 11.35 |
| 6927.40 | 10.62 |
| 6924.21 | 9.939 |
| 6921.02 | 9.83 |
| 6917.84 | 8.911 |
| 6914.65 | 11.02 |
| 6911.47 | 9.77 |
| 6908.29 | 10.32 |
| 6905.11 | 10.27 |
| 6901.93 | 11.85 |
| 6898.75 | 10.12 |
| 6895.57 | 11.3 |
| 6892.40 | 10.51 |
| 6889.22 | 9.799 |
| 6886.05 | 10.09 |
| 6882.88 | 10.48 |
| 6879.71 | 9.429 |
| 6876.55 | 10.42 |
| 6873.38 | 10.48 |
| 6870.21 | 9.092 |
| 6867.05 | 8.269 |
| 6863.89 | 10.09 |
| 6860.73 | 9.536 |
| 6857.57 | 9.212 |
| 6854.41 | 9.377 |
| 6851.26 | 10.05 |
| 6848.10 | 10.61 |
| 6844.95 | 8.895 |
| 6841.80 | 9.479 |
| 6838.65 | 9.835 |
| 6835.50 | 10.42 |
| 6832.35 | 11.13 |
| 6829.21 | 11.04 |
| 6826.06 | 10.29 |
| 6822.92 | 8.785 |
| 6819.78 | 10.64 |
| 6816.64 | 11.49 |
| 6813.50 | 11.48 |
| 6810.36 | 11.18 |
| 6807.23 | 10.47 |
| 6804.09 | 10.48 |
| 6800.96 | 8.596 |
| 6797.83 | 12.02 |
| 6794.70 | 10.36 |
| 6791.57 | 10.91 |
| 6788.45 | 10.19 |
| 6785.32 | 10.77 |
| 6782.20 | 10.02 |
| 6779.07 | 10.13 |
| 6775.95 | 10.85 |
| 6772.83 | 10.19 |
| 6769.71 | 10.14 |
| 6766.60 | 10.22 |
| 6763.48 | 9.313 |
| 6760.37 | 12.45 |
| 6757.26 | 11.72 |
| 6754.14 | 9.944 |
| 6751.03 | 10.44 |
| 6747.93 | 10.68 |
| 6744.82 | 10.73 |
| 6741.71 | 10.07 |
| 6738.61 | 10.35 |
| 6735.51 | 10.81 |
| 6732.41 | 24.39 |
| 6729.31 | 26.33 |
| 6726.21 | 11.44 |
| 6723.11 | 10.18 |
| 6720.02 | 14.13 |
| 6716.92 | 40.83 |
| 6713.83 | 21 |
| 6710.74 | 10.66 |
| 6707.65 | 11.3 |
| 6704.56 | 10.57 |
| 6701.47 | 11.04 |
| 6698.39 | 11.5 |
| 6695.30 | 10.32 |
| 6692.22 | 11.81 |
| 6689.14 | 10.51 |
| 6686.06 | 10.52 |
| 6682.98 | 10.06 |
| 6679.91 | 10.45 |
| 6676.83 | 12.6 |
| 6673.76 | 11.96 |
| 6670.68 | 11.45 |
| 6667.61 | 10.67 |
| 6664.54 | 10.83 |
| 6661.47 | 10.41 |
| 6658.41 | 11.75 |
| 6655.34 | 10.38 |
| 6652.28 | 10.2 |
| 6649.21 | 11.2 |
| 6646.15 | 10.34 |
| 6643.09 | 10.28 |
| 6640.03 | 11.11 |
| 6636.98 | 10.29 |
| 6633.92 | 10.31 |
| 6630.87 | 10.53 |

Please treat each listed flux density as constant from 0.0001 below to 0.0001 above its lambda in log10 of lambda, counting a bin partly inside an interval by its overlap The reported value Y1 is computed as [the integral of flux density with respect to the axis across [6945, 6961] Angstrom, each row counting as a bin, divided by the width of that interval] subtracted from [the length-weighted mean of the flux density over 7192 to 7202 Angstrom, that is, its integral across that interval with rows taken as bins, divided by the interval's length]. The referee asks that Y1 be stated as -2.2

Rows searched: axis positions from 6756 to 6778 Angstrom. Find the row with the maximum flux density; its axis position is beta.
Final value 6760.37 Angstrom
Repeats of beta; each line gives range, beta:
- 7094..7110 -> 7108.37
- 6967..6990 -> 6969.00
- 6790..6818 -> 6797.83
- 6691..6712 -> 6692.22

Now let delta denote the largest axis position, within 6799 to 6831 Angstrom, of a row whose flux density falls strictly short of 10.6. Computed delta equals 6826.06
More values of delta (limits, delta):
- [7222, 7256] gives 7253.88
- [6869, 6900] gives 6898.75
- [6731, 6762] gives 6754.14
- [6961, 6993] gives 6991.50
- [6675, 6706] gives 6704.56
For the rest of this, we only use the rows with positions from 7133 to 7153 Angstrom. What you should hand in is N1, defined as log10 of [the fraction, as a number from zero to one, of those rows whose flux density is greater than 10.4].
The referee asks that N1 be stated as -0.5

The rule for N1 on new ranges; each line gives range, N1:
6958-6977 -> -0.3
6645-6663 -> -0.3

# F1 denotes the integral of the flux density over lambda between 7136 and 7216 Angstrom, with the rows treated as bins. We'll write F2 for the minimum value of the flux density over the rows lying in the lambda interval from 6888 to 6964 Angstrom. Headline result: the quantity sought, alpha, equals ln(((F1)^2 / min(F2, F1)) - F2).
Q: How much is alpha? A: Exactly 11.1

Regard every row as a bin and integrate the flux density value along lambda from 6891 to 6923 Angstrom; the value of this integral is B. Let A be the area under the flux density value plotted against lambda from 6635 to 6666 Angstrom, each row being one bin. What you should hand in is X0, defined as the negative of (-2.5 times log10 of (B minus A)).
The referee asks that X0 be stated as 0.4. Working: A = 331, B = 332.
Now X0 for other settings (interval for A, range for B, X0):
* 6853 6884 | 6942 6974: 4.1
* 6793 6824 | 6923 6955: 2.6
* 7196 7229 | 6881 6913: 3.6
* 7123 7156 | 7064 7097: 1.8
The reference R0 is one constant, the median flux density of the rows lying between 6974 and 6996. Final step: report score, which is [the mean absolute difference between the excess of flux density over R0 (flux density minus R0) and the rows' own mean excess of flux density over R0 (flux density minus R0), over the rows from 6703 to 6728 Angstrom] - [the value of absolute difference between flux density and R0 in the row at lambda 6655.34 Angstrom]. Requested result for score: 7.2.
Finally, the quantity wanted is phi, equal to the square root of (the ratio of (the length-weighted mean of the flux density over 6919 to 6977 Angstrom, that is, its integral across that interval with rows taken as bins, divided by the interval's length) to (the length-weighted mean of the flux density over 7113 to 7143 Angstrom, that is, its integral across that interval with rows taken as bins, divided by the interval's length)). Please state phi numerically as 1.04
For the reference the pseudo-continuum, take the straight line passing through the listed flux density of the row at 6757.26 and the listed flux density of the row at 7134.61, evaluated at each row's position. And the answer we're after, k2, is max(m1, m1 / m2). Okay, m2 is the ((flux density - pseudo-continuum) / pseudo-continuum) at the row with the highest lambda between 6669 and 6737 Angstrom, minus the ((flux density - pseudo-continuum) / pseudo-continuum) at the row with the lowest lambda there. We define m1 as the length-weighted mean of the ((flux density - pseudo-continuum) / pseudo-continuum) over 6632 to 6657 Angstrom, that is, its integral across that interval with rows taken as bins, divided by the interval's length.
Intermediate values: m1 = -0.131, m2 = -0.04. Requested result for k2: 3.62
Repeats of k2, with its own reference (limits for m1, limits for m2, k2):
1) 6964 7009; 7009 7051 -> -0.07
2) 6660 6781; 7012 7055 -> 0.07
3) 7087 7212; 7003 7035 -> -0.09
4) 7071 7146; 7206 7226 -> 0.54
